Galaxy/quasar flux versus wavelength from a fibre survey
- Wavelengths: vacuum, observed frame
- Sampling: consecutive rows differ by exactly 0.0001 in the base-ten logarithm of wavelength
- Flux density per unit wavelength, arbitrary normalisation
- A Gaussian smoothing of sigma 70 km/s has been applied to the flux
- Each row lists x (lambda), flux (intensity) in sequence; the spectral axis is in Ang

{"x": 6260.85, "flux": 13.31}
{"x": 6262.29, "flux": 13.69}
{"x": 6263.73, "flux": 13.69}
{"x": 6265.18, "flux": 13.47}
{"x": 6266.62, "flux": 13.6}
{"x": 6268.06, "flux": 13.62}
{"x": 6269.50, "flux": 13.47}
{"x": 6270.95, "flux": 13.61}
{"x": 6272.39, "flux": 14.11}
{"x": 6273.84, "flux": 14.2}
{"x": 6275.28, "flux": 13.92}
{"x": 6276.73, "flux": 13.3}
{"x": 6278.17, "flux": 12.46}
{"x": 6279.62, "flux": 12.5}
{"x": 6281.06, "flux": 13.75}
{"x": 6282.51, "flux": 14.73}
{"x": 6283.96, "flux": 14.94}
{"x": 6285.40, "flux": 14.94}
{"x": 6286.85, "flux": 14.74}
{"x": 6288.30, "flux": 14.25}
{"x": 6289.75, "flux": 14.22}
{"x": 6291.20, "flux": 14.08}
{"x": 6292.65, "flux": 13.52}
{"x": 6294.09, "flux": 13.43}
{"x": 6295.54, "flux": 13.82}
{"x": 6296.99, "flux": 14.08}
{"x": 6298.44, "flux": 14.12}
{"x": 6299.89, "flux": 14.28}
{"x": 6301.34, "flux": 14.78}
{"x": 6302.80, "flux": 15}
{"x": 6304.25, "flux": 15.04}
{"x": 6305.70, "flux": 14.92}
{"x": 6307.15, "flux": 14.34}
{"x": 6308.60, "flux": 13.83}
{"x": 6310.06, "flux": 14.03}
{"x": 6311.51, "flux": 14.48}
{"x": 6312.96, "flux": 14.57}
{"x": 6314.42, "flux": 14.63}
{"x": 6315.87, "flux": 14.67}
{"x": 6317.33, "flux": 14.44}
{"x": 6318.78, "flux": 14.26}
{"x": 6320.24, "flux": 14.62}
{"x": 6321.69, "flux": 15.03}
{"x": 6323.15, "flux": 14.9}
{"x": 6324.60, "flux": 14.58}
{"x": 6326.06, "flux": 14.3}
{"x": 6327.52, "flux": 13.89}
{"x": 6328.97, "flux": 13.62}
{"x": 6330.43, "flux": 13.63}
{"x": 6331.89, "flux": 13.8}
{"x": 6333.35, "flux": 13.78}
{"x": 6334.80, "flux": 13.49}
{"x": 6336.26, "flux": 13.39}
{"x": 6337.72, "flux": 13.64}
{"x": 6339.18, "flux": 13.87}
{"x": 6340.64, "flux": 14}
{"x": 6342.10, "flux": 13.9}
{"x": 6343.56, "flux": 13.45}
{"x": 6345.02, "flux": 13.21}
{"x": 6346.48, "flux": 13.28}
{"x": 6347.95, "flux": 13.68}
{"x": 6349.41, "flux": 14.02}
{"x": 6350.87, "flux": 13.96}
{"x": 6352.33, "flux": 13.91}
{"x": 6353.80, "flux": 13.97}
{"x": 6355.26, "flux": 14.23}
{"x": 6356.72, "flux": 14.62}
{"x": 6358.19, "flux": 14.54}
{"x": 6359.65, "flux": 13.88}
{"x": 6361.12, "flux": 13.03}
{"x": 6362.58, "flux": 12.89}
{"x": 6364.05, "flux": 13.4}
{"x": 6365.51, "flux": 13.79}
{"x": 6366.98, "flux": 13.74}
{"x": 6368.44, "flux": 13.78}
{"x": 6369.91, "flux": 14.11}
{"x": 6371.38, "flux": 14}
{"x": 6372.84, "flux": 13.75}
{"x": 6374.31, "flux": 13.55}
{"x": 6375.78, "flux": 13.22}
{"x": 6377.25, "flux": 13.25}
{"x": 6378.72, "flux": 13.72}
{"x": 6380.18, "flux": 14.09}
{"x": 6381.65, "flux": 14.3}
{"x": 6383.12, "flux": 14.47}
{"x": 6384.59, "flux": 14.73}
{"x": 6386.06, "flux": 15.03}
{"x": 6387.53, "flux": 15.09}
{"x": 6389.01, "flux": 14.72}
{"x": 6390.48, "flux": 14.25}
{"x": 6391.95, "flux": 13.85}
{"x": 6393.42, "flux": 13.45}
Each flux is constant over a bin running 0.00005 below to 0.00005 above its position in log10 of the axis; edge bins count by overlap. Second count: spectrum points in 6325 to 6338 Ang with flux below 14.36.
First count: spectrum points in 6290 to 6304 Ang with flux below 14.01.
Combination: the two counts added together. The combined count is 12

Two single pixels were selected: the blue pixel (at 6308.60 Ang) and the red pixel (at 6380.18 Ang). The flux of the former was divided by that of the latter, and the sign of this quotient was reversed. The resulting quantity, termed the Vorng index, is -0.982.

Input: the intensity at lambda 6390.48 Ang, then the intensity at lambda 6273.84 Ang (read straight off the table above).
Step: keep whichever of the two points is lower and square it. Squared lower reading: 202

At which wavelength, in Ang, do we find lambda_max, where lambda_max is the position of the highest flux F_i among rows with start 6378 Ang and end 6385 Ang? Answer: 6384.59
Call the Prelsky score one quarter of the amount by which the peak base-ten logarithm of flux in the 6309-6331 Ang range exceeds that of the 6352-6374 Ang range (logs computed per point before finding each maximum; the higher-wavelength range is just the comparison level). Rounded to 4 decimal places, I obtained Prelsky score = 0.0030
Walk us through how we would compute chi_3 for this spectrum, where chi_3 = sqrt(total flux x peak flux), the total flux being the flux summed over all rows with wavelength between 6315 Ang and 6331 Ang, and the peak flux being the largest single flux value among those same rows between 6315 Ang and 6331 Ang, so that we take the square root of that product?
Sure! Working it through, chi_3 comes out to 49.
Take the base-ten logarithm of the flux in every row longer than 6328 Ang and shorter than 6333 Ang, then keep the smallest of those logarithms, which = 1.134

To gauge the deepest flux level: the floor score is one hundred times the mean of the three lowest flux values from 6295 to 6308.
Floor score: 1401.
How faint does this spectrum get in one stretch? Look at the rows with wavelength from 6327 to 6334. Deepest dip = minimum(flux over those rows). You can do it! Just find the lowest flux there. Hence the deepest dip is 13.62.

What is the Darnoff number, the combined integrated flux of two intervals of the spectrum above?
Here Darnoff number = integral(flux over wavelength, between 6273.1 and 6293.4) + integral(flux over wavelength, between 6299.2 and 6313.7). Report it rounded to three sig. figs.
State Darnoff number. 494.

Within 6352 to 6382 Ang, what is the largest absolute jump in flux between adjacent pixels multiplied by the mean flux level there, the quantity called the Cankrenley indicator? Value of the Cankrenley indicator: 11.7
